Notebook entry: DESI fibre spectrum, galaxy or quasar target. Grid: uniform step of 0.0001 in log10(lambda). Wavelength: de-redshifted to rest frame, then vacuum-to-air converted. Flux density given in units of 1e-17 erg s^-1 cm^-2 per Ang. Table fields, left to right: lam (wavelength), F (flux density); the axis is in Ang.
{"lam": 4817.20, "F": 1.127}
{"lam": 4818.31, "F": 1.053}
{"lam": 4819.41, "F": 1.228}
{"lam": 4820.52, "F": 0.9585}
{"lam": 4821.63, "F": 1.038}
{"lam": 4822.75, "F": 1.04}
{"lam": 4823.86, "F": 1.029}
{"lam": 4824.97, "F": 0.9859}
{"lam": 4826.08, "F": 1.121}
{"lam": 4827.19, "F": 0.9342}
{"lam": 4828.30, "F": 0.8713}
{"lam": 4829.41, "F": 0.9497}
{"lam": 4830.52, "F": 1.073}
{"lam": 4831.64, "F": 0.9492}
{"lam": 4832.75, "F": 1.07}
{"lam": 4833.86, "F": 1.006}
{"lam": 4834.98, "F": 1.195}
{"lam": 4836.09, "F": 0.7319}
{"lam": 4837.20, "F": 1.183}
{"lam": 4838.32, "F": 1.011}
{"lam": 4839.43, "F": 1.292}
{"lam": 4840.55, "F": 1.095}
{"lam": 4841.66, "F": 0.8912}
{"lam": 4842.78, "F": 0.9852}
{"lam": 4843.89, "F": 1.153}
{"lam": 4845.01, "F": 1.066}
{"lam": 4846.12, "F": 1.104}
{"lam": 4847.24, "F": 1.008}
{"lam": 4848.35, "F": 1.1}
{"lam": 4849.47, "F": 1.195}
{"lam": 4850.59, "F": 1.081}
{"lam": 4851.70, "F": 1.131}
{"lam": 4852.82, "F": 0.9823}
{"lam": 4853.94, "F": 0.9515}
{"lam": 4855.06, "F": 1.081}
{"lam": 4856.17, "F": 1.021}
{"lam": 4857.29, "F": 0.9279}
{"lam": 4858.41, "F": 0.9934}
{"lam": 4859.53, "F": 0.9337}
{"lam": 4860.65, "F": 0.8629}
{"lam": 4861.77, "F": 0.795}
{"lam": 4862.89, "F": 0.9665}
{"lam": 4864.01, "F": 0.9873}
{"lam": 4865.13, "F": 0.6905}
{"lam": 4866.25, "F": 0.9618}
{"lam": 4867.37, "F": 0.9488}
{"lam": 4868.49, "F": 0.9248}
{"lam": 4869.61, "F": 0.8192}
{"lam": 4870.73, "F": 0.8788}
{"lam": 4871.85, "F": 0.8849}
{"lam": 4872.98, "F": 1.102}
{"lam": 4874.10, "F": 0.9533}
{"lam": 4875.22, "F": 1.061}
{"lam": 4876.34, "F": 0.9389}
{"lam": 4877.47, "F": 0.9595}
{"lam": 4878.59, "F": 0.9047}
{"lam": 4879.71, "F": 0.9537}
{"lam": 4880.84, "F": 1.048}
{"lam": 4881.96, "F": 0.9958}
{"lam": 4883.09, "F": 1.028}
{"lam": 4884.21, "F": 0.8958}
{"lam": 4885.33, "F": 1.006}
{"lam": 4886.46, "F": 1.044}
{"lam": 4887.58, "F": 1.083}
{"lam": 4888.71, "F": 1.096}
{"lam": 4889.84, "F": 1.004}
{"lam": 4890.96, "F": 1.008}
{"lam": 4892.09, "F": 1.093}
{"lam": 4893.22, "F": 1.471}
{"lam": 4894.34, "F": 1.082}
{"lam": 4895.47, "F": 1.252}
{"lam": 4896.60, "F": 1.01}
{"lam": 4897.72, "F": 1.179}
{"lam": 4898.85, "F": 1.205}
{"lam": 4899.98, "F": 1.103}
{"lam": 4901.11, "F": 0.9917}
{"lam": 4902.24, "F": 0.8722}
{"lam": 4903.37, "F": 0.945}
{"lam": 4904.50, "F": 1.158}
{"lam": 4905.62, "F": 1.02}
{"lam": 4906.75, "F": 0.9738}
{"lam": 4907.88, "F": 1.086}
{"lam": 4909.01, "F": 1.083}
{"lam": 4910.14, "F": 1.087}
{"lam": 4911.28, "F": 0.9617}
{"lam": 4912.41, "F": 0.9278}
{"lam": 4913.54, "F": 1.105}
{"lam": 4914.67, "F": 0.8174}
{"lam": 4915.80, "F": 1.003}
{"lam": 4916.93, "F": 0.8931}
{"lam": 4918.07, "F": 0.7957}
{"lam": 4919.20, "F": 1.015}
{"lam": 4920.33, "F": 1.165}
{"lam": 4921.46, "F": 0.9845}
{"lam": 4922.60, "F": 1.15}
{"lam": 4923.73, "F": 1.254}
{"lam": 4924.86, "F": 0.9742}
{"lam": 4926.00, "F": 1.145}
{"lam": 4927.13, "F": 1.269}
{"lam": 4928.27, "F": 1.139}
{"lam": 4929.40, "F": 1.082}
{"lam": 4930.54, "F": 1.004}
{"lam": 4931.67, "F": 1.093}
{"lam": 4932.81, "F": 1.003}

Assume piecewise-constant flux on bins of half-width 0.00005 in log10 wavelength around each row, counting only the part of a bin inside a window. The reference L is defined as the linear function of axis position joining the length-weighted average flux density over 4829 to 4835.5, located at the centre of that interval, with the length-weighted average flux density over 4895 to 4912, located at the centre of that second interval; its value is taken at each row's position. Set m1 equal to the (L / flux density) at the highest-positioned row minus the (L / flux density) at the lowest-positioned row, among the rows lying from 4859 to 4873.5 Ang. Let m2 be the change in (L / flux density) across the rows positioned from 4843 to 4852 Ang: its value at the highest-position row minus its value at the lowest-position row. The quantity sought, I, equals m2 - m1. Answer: 0.19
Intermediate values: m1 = -0.17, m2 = 0.02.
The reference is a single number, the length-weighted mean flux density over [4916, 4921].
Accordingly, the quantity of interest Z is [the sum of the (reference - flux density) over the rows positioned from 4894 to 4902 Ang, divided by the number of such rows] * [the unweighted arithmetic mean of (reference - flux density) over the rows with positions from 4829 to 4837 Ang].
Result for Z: 0.0038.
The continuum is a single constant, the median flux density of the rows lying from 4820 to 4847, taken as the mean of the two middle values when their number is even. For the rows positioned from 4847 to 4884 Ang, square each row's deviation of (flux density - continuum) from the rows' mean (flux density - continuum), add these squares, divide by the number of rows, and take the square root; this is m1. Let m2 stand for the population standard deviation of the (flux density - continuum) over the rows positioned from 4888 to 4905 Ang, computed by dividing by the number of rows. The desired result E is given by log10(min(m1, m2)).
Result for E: -1.00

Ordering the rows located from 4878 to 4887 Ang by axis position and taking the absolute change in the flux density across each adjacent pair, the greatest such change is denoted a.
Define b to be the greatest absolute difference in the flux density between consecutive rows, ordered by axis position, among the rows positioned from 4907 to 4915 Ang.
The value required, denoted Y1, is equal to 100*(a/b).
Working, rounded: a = 0.13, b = 0.29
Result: 46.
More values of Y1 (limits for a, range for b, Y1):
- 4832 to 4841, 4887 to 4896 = 119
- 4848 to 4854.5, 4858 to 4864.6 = 87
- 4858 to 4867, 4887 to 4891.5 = 323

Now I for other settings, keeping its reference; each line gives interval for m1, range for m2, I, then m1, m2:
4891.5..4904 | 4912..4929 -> -0.36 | 0.15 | -0.21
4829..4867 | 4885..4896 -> -0.20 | 0.00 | -0.20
